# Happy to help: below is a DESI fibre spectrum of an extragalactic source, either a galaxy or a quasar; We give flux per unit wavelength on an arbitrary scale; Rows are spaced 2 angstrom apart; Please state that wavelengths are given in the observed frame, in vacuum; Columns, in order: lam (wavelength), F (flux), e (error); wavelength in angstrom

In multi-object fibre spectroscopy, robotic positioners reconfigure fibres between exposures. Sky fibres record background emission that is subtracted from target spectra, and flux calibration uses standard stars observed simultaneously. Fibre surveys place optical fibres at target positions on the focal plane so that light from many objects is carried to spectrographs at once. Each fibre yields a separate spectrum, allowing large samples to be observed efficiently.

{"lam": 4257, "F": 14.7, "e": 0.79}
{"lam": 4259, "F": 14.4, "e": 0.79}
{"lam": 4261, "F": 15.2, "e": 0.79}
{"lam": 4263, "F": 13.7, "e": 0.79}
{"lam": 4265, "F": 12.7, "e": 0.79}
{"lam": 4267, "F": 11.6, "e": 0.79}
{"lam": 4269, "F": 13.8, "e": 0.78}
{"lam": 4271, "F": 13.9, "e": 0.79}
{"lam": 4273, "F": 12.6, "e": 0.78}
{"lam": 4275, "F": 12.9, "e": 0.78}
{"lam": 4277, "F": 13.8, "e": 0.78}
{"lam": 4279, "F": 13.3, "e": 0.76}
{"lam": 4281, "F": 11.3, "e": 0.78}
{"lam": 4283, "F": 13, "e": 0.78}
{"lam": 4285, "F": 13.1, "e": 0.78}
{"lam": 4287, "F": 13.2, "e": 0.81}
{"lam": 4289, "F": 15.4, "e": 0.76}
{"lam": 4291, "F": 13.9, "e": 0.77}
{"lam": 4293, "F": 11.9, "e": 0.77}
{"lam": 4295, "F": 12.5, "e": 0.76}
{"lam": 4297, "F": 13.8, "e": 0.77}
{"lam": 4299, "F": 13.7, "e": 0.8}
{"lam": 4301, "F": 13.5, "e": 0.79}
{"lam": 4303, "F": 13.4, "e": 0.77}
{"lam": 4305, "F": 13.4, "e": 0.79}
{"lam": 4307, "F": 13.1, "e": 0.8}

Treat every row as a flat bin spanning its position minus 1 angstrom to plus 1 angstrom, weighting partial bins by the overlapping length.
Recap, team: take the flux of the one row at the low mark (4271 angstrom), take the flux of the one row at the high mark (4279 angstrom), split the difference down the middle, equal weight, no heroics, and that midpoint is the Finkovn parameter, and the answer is 13.6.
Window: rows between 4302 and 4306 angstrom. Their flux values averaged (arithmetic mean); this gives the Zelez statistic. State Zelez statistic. 13.4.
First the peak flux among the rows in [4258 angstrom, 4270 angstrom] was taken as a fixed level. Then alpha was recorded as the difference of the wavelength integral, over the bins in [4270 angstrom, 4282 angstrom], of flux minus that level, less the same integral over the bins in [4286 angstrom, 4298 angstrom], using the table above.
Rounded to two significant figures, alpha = -5.8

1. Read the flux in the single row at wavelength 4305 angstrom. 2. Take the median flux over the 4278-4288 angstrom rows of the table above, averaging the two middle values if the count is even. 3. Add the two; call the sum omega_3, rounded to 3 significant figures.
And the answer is 26.5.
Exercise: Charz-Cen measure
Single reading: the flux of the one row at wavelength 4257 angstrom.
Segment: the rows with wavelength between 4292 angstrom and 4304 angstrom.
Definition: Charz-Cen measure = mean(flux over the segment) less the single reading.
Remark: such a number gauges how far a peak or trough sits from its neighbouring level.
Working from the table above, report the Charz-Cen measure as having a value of -1.6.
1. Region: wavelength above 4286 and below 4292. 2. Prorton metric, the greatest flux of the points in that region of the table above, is 15.4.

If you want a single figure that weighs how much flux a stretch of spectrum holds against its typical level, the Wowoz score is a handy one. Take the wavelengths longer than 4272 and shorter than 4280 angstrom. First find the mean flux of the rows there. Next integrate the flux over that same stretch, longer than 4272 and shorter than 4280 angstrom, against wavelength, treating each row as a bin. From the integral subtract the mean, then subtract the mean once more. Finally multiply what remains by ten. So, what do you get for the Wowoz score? 789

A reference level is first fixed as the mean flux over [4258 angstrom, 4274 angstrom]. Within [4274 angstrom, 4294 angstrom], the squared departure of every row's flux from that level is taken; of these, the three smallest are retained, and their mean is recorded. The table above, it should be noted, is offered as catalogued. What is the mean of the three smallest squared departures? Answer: 0.07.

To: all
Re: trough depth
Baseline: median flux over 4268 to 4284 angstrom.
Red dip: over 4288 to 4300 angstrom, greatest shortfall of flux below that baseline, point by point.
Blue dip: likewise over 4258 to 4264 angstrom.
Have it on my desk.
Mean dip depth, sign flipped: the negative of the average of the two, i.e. -0.35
